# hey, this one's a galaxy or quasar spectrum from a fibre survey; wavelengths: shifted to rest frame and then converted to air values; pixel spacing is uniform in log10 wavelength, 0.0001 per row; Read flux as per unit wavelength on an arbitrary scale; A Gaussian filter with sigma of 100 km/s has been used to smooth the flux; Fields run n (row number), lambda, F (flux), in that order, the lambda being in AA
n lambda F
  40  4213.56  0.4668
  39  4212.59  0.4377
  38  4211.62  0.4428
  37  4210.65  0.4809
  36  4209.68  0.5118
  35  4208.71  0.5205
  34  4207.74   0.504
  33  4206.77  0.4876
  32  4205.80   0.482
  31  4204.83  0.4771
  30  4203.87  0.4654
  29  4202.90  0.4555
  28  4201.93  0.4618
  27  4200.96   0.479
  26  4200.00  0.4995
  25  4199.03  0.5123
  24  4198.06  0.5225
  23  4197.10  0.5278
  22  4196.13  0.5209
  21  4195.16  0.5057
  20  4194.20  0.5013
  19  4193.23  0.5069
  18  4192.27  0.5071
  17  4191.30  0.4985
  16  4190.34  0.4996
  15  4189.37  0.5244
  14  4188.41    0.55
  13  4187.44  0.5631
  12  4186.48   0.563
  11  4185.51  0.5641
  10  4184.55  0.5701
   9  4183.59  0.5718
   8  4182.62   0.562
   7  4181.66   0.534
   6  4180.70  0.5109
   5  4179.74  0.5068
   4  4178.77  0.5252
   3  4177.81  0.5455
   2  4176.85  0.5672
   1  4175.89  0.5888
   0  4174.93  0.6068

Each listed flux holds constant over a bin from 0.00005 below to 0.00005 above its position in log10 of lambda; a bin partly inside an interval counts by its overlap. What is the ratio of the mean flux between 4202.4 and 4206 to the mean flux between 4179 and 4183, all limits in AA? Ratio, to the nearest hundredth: 0.89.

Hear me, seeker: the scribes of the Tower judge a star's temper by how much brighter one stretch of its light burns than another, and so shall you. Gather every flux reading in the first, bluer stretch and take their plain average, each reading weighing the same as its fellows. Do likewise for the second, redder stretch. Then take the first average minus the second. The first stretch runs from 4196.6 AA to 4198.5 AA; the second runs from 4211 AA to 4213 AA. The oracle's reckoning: 0.08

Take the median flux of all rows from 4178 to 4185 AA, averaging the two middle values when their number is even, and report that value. 0.534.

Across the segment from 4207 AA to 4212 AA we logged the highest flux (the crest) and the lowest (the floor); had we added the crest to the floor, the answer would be 0.96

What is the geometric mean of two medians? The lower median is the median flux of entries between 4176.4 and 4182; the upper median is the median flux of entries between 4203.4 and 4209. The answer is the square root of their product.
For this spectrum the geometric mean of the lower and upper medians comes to 0.507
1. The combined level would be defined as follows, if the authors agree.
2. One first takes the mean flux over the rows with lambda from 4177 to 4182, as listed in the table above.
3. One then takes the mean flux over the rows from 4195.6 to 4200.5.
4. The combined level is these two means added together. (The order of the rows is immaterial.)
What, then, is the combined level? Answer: 1.04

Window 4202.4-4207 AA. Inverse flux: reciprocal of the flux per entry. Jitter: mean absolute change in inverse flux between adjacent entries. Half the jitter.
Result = 0.018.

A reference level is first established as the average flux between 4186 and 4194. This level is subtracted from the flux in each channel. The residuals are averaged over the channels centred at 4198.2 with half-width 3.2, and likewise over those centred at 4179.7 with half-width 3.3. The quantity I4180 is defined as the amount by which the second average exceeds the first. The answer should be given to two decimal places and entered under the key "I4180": 0.03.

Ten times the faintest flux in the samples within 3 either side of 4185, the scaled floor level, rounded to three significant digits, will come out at 5.62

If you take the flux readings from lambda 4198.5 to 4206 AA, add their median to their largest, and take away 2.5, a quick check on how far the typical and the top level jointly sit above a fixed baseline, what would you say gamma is -1.51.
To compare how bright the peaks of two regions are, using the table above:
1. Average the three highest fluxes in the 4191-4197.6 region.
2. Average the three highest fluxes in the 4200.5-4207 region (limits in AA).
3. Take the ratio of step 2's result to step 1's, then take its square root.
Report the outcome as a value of 0.96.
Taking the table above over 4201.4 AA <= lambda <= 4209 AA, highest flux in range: 0.5205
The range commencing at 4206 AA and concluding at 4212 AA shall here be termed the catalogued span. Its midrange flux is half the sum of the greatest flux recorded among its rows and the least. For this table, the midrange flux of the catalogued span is 0.48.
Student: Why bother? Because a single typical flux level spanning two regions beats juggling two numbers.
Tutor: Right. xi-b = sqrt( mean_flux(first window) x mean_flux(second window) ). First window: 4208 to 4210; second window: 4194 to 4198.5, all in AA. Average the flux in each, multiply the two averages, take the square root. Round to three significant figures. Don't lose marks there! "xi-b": 0.516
